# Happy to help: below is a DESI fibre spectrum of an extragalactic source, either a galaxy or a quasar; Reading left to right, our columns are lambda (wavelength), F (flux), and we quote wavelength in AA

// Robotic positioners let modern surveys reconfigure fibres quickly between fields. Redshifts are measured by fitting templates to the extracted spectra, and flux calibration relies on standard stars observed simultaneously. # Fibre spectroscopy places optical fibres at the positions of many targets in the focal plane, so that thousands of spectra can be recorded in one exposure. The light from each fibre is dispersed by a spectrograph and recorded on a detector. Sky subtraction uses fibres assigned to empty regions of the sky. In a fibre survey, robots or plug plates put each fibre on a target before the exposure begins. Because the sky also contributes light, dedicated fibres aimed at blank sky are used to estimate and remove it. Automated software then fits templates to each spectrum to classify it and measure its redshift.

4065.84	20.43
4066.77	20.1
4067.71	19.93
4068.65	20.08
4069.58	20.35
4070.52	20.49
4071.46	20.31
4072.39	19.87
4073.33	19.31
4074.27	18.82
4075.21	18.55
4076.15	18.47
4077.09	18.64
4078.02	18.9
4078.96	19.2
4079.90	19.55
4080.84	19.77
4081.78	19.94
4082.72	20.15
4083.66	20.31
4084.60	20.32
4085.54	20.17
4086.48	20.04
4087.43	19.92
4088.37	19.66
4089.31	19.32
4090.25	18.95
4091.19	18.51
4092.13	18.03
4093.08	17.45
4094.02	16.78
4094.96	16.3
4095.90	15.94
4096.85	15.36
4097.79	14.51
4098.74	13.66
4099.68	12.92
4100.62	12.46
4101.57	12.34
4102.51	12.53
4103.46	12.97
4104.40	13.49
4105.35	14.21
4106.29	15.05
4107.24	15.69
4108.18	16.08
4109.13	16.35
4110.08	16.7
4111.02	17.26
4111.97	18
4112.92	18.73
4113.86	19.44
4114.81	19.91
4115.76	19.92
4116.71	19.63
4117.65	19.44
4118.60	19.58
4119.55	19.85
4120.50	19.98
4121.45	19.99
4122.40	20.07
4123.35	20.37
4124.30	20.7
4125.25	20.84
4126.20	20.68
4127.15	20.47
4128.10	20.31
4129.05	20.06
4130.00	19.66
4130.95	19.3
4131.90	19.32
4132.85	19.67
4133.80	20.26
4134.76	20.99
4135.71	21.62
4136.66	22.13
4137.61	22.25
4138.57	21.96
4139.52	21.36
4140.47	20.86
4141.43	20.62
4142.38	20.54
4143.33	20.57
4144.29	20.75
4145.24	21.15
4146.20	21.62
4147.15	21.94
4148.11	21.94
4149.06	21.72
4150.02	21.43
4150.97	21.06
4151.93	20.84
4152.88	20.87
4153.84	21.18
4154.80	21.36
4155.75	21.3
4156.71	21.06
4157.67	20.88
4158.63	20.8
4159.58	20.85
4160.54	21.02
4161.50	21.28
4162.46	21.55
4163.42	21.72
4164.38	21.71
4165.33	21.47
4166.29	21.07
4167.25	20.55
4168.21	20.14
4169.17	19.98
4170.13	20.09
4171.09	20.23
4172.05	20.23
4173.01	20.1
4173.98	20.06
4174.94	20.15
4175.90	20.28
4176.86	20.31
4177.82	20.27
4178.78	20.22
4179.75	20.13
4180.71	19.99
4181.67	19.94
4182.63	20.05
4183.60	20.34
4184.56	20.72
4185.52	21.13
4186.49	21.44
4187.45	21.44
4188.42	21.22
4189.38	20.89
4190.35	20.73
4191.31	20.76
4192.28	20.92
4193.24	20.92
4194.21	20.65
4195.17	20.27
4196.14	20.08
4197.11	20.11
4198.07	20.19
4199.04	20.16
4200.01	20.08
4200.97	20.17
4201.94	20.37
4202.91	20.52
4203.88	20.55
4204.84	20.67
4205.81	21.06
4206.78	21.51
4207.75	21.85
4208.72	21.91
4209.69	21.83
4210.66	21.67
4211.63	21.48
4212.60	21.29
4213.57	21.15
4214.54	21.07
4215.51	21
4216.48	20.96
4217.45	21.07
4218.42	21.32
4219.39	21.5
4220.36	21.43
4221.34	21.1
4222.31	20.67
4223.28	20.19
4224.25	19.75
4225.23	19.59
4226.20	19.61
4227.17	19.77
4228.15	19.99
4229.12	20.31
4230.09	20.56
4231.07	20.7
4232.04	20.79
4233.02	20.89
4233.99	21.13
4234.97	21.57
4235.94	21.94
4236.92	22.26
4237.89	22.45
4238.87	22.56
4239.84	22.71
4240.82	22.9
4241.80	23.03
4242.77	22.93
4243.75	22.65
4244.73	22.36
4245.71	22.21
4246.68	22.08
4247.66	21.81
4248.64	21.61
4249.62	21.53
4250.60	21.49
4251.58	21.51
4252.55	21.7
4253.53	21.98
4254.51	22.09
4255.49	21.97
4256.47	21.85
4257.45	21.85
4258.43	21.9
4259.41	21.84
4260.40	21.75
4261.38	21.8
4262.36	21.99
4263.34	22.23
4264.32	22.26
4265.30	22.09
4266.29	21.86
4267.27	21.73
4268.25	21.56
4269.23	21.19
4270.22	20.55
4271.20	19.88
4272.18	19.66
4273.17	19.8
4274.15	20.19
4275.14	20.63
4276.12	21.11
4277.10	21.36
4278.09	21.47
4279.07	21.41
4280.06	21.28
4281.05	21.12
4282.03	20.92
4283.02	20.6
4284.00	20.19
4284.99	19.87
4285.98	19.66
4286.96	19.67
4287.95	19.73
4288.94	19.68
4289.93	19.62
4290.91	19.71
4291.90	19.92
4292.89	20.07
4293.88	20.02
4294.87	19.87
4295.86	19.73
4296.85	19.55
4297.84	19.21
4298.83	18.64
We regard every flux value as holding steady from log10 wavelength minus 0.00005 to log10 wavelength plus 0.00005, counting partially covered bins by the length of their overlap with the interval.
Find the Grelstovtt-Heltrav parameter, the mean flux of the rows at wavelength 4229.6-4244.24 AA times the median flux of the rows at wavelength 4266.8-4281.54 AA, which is 463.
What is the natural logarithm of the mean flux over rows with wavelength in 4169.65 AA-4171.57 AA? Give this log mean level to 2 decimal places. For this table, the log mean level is 3.00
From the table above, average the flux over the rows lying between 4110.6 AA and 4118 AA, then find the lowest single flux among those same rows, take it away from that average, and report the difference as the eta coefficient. 1.8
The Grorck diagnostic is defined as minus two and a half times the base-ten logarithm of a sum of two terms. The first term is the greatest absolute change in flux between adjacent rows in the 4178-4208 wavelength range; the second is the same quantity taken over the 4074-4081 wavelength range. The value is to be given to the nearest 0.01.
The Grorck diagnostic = 0.24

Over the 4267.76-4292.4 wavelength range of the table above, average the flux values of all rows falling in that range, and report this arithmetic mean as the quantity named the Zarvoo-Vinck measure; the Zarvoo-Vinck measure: 20.4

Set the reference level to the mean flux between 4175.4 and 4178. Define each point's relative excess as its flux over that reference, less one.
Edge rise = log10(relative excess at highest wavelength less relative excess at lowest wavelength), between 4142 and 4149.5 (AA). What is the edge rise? -1.24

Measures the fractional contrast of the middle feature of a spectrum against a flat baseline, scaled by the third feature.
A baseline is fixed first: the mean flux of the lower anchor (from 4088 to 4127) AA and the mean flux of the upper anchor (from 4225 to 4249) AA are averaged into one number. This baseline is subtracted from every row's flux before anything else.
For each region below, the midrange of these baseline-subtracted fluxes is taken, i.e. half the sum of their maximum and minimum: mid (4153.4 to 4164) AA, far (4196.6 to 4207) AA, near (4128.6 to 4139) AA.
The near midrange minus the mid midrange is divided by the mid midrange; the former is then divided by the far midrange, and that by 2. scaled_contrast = -0.10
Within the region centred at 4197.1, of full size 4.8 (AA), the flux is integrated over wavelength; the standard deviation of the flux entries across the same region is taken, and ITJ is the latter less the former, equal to -97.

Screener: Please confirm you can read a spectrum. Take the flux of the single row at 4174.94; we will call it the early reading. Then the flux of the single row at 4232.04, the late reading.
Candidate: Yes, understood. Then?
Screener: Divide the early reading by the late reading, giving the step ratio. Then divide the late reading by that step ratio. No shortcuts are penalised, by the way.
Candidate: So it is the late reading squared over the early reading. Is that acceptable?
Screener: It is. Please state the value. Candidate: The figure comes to 21.5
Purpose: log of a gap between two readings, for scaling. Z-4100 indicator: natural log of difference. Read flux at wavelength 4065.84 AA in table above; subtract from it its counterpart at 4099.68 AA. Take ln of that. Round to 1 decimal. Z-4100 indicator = 2.0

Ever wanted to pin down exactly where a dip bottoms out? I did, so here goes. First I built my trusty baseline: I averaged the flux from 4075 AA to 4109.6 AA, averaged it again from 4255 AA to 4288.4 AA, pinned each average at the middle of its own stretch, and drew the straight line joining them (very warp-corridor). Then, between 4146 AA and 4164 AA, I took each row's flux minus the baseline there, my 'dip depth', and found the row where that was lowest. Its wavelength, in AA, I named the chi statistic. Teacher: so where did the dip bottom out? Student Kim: 4158.63 AA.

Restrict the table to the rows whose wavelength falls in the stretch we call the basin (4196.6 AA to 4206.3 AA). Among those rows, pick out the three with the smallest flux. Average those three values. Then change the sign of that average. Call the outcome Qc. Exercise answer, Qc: -20.1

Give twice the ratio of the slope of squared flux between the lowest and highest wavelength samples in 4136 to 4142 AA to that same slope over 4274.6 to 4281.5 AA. -8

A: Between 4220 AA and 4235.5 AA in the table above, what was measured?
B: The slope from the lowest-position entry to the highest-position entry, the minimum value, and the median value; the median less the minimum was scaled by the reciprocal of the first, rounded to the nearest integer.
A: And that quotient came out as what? 107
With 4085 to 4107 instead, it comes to -15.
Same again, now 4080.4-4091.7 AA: -12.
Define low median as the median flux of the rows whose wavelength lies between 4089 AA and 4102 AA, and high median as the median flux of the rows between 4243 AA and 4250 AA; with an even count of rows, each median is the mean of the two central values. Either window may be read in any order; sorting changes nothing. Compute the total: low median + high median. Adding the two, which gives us 38.2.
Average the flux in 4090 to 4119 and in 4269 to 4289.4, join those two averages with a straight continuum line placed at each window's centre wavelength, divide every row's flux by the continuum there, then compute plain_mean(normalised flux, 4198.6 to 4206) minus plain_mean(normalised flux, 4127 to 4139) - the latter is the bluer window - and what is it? -0.11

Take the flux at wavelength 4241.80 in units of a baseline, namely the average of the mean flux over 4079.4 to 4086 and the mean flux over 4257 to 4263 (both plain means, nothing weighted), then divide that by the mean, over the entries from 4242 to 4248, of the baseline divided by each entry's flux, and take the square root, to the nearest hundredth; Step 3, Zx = 1.08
